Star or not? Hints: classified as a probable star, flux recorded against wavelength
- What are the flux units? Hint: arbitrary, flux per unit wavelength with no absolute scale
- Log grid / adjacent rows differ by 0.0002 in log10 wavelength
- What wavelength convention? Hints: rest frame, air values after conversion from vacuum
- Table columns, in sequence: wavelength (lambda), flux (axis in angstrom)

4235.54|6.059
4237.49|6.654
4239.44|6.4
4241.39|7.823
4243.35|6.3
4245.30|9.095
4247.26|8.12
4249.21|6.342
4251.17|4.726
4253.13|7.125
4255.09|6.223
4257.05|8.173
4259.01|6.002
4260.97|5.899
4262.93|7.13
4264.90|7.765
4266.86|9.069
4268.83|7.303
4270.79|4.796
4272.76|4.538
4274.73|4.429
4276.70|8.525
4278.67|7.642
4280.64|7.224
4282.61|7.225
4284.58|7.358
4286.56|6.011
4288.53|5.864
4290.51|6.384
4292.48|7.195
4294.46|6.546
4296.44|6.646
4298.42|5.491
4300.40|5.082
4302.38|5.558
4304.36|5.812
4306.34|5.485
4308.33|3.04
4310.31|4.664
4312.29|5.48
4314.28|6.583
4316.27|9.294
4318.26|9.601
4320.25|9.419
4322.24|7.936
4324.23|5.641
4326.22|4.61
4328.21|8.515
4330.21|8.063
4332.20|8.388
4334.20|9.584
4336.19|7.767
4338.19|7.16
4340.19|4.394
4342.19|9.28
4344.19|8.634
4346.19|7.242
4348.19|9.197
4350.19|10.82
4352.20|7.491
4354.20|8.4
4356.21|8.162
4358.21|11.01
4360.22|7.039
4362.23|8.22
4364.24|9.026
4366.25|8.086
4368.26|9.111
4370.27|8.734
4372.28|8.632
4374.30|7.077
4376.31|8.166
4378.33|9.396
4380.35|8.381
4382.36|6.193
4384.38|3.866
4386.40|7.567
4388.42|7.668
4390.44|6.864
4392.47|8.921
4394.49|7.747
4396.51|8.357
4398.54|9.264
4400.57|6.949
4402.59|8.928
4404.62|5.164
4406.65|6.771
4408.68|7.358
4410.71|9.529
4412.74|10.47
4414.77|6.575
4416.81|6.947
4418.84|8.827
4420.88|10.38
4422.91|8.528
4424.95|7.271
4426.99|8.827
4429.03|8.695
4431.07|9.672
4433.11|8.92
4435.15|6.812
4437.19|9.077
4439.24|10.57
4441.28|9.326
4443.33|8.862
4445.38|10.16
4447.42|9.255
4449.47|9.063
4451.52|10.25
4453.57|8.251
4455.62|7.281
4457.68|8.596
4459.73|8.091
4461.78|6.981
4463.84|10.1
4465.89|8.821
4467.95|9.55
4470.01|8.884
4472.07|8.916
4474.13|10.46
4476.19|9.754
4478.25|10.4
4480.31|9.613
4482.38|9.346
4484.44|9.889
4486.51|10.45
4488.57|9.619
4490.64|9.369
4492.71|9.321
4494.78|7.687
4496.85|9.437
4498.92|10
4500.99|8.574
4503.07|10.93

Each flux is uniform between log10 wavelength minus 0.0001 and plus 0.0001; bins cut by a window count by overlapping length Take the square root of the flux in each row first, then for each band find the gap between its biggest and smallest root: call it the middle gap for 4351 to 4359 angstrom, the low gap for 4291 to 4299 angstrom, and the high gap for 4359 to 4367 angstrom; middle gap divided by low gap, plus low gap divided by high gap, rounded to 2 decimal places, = 2.68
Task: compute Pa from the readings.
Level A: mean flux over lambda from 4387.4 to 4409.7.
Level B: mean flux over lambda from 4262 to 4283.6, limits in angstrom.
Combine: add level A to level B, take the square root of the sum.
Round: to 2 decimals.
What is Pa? 3.81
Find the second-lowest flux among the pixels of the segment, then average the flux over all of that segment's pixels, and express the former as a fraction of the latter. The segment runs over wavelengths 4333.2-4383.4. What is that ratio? 0.75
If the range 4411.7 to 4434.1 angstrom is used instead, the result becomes 0.80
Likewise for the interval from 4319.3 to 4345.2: 0.60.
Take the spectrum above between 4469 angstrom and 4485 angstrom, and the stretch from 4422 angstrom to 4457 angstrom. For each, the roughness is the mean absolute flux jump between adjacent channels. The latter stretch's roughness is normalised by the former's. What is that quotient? 1.8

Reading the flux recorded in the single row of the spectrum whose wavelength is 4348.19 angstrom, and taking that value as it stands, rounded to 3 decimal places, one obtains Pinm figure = 9.197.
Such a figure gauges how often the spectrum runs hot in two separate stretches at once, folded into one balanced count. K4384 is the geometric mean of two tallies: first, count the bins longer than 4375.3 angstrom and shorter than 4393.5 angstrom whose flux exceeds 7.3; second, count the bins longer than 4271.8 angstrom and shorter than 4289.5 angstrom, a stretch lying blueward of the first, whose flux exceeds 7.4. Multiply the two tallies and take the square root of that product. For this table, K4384 3.5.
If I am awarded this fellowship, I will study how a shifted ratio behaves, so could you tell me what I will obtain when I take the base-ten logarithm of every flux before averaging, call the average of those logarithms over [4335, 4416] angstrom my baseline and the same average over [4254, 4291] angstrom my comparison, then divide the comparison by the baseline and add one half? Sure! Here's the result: 1.42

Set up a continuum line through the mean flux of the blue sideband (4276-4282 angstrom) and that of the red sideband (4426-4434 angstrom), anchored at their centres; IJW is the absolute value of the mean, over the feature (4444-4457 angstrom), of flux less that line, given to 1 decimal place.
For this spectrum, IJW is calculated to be 0.2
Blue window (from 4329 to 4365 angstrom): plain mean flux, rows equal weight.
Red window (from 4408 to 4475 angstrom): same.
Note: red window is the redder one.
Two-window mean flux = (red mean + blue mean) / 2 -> 8.6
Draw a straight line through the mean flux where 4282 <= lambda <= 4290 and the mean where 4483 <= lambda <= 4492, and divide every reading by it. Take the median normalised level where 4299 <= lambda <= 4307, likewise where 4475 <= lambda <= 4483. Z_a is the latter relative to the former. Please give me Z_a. 1.25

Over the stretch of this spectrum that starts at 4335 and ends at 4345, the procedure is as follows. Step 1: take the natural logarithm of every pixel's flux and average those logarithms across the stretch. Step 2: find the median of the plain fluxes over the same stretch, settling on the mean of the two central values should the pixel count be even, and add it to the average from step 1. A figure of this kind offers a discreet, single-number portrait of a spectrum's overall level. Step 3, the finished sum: 9.7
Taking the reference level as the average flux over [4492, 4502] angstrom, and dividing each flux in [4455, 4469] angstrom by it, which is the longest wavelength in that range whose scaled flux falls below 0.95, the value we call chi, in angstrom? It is 4461.78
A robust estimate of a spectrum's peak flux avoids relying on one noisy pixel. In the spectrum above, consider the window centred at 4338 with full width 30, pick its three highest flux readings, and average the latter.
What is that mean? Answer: 9.9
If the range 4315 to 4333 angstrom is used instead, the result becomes 9.4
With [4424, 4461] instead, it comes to 10.3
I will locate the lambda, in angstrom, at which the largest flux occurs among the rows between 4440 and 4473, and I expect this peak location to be 4451.52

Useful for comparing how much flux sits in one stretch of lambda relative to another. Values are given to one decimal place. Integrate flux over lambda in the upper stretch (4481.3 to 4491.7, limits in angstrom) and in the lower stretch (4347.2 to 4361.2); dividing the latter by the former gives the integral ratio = 1.2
